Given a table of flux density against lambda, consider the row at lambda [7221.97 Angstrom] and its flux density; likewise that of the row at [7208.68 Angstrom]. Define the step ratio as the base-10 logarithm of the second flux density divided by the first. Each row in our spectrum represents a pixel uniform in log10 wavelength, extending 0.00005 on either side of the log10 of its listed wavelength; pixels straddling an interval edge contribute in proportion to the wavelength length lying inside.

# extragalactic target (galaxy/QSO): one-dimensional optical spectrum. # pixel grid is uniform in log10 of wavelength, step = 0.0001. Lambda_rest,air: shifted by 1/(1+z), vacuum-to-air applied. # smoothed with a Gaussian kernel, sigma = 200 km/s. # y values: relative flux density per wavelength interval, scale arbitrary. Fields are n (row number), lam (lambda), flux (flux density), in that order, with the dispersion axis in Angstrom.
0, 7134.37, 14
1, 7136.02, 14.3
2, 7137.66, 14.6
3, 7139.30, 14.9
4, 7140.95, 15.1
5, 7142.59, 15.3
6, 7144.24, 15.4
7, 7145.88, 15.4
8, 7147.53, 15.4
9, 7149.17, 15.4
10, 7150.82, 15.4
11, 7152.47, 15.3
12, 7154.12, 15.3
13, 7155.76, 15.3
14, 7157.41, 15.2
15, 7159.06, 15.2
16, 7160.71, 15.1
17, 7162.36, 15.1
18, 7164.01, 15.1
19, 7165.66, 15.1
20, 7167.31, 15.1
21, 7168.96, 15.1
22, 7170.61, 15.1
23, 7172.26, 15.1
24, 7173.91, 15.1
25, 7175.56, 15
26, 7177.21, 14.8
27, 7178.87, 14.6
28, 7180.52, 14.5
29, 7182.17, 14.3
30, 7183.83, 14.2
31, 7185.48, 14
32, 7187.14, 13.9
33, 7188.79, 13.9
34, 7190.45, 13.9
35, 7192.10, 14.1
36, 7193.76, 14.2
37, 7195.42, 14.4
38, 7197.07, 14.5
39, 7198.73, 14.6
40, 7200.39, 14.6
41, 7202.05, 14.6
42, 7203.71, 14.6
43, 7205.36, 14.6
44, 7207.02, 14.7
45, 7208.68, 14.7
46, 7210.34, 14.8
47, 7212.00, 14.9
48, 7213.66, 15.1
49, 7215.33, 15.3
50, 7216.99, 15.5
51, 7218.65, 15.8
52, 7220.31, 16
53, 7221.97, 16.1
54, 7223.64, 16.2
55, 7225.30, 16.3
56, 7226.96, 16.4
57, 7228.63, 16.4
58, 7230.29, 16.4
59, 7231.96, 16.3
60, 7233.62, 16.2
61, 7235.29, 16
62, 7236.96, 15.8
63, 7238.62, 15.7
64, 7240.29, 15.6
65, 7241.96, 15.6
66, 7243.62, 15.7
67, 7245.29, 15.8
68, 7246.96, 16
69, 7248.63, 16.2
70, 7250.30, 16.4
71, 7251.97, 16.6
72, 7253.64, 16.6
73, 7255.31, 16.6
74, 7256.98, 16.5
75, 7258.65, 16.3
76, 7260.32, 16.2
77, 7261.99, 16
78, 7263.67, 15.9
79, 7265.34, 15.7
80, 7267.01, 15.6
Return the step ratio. -0.0395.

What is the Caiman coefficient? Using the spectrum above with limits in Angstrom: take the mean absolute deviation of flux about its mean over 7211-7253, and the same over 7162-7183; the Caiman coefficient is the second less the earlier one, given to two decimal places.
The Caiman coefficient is -0.13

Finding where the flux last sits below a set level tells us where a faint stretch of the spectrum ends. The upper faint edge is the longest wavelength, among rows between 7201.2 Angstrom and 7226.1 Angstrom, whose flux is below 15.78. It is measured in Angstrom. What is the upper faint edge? 7216.99 Angstrom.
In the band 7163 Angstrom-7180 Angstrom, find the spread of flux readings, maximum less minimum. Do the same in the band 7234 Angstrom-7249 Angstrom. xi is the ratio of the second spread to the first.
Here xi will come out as 1.2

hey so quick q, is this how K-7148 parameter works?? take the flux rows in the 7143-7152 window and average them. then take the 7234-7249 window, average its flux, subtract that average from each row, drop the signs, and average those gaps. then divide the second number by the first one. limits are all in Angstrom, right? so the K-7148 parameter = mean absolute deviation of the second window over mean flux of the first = 0.011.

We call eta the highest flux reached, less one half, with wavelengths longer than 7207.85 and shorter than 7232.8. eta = 15.9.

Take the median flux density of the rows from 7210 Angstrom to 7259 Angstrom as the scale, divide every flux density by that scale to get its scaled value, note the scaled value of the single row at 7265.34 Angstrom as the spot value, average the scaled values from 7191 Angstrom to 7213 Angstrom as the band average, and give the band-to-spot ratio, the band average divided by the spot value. 0.93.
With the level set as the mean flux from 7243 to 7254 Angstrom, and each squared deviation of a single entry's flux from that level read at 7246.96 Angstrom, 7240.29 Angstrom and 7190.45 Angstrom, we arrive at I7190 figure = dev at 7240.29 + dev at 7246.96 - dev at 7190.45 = -5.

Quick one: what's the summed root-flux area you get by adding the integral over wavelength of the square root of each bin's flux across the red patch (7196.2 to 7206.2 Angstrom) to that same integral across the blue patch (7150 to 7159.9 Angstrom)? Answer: 77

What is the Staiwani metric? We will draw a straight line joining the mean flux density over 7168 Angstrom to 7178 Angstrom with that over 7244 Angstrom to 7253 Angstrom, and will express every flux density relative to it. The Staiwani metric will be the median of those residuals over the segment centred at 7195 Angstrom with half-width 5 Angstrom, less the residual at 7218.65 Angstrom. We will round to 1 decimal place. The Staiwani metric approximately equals -1.1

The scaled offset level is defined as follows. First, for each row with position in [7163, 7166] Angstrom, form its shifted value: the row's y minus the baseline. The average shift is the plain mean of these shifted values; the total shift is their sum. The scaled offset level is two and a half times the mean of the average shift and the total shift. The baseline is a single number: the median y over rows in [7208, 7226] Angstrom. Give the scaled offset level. -1.5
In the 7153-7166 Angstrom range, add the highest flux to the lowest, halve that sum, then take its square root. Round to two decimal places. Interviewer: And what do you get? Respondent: 3.90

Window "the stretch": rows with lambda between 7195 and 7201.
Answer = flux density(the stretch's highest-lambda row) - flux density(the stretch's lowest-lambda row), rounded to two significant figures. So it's 0.20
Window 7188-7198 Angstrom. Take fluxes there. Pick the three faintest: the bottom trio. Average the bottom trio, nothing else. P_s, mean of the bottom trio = 14.0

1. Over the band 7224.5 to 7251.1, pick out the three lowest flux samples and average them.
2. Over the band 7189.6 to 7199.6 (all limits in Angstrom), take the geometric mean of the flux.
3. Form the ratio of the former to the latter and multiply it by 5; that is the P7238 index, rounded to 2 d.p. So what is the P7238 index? 5.47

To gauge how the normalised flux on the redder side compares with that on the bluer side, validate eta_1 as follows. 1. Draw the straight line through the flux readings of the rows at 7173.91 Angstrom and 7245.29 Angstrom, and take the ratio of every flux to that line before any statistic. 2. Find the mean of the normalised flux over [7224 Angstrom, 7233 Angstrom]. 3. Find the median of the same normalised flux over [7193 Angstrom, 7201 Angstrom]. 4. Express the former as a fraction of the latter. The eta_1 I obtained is 1.11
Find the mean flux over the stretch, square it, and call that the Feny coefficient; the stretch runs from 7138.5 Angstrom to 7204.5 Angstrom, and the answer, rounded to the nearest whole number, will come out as 220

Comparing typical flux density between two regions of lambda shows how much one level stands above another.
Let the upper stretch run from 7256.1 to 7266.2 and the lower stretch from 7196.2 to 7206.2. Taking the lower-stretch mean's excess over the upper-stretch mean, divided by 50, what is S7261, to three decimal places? -0.030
